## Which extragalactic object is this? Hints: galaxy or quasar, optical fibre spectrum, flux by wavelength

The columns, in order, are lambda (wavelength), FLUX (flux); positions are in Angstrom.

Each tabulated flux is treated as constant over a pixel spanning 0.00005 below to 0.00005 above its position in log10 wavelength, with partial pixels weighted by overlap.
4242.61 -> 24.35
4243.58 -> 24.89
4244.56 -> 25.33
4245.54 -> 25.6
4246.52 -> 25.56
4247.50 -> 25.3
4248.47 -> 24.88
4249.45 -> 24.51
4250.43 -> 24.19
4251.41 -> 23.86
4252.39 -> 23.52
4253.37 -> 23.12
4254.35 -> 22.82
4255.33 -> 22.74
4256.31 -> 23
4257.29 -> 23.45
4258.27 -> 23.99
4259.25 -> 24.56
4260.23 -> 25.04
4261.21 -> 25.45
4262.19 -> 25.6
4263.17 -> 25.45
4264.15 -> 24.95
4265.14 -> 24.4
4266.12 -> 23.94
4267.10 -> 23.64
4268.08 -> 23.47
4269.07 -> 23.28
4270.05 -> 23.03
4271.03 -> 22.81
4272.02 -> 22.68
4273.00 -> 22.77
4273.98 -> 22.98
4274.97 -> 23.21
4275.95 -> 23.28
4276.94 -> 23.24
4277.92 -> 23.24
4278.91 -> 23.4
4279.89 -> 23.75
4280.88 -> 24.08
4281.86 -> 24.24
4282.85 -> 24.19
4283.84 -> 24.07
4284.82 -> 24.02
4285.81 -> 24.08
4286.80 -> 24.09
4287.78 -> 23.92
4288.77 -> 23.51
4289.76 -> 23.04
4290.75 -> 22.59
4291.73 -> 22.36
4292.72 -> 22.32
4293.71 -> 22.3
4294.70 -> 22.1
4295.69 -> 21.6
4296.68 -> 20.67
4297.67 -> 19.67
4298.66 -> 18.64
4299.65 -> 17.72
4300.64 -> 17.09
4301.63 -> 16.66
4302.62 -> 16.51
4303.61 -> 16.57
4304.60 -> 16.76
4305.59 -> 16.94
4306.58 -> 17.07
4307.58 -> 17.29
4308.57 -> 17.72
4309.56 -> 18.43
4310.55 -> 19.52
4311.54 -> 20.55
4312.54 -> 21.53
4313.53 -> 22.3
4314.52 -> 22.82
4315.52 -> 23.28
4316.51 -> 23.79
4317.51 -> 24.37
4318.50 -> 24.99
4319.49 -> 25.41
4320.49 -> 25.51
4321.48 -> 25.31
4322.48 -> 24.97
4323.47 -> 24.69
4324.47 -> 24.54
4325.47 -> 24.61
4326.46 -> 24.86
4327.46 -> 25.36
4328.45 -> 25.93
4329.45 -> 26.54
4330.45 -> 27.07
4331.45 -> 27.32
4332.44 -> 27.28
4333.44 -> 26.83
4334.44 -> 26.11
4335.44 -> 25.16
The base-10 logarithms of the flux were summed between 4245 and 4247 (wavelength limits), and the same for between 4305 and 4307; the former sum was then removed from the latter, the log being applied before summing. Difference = -0.35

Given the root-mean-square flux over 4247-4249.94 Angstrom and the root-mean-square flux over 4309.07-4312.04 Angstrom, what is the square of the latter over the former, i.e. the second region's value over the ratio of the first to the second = 15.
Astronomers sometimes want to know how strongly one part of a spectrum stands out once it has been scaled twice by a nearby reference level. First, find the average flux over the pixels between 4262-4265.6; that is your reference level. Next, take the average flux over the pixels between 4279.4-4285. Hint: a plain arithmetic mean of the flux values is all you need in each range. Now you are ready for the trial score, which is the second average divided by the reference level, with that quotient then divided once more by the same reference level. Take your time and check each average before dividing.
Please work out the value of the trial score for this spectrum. 0.038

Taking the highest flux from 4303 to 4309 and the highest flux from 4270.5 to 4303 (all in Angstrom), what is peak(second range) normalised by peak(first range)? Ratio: 1.37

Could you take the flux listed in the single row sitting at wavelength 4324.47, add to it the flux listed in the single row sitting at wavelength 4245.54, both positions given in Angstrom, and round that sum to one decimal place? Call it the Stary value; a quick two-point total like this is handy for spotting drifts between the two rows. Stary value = 50.1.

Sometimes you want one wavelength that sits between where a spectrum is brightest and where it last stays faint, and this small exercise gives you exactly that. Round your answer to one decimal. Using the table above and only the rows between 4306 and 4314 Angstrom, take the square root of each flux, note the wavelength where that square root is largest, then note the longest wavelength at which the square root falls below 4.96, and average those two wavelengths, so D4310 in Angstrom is 4313.5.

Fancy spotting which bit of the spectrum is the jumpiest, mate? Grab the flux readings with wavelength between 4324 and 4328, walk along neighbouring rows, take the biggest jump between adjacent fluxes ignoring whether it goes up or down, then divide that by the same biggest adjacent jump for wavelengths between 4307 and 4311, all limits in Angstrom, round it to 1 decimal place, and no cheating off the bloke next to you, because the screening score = 0.5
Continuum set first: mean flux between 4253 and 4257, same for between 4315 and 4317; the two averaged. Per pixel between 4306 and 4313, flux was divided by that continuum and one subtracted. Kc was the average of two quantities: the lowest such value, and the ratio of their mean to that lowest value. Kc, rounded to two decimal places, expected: 0.22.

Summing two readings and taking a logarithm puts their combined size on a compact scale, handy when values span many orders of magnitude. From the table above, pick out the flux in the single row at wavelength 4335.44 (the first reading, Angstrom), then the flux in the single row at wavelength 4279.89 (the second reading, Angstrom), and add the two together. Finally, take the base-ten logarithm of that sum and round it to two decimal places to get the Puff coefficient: 1.69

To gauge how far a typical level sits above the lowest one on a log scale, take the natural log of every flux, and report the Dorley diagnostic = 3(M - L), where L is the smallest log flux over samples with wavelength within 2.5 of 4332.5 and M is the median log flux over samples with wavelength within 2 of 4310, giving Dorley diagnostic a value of -1.0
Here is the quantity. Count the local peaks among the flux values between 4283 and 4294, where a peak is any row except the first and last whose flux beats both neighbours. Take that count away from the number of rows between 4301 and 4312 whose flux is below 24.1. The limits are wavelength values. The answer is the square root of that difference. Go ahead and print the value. 3.2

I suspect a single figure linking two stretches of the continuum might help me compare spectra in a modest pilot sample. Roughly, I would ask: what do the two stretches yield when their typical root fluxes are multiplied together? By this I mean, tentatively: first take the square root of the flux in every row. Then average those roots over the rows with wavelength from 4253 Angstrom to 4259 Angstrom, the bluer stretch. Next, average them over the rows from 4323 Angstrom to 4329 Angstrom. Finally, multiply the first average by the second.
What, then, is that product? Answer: 24.1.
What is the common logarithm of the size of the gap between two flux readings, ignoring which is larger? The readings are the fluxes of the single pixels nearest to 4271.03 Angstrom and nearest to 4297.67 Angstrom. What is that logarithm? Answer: 0.50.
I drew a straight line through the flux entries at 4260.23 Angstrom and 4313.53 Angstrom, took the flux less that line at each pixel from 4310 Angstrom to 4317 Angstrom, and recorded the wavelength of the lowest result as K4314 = 4310.55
